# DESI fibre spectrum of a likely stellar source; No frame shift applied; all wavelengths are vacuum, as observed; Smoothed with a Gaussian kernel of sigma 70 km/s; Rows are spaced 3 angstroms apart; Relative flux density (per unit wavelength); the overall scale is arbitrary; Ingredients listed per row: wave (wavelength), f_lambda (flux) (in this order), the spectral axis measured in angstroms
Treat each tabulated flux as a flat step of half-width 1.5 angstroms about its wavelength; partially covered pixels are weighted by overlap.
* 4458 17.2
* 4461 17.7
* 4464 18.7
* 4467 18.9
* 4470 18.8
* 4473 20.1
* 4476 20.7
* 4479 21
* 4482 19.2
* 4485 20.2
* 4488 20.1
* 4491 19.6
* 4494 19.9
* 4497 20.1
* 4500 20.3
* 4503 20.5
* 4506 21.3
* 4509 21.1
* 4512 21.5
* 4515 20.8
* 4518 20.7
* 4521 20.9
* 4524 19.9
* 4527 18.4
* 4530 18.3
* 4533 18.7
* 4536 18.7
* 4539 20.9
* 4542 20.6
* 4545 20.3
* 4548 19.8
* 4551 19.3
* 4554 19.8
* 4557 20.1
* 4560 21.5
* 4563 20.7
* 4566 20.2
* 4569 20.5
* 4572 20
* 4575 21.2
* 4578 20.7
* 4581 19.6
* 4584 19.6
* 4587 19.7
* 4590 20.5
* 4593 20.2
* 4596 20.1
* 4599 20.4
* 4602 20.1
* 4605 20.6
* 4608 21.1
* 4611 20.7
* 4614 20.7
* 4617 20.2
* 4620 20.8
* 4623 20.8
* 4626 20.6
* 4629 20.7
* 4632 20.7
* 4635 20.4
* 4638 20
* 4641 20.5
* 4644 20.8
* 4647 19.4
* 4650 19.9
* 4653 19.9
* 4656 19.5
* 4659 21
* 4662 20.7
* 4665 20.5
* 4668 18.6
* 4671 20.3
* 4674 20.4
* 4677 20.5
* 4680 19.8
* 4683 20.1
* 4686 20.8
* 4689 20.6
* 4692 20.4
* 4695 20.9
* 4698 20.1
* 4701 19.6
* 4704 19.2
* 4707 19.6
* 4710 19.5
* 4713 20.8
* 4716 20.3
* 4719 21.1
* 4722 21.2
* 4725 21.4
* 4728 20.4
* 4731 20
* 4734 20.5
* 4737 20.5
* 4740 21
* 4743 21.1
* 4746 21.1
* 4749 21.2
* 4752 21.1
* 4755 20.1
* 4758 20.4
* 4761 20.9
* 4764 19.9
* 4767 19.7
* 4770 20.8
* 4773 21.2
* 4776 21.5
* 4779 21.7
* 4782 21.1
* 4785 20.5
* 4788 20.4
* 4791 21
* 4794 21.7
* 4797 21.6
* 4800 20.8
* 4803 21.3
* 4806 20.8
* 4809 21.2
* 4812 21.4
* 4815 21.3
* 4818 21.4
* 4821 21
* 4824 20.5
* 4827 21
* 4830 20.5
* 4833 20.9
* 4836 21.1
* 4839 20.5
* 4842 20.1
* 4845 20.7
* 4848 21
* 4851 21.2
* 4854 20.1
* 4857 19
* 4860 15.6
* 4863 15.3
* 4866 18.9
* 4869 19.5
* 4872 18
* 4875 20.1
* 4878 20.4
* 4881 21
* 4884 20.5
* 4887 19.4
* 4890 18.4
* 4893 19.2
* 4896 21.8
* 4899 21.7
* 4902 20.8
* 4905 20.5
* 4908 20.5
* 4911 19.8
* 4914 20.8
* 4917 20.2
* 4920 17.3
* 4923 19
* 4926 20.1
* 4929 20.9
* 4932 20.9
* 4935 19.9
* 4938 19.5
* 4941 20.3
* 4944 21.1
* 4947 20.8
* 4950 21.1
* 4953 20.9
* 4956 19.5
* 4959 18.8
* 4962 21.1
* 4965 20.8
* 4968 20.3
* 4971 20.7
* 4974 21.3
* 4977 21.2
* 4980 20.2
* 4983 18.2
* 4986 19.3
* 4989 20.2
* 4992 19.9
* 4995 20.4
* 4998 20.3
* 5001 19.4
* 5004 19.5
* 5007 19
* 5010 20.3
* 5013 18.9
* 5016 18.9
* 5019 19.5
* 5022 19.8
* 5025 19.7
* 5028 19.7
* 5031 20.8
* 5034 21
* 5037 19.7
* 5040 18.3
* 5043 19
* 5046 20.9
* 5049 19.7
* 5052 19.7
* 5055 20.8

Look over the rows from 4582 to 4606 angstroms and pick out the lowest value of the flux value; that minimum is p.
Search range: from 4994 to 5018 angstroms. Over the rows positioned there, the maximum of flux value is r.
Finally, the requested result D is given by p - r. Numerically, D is -0.8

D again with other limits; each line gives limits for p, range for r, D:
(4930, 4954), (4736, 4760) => -1.7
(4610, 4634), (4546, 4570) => -1.3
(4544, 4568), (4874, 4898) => -2.5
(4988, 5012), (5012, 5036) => -2.0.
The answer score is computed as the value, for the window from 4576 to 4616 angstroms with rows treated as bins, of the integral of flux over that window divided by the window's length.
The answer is 20.3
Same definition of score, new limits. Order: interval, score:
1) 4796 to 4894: 20.1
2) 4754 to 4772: 20.3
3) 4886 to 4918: 20.3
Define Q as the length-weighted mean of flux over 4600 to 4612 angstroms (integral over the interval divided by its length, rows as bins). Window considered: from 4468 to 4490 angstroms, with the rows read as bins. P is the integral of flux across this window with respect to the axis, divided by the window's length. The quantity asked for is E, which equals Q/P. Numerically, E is 1.03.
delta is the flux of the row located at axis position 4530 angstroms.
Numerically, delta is 18.3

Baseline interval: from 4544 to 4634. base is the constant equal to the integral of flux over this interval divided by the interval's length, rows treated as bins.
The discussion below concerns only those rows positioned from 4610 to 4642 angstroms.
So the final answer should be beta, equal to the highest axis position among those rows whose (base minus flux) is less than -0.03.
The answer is 4641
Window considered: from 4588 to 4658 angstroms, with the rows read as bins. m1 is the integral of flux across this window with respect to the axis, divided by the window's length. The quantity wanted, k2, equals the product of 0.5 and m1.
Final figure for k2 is 10.2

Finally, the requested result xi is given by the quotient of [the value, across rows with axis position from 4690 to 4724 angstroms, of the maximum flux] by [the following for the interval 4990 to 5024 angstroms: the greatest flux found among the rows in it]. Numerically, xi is 1.04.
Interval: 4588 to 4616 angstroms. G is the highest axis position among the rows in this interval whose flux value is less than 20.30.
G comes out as 4602 angstroms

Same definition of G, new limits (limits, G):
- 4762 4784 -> 4767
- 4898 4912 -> 4911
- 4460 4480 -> 4473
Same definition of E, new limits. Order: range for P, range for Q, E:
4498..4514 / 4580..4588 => 0.94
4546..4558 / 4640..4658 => 1.01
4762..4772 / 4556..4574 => 1.02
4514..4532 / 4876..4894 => 1.00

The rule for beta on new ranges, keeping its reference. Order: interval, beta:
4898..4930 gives 4929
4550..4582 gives 4578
